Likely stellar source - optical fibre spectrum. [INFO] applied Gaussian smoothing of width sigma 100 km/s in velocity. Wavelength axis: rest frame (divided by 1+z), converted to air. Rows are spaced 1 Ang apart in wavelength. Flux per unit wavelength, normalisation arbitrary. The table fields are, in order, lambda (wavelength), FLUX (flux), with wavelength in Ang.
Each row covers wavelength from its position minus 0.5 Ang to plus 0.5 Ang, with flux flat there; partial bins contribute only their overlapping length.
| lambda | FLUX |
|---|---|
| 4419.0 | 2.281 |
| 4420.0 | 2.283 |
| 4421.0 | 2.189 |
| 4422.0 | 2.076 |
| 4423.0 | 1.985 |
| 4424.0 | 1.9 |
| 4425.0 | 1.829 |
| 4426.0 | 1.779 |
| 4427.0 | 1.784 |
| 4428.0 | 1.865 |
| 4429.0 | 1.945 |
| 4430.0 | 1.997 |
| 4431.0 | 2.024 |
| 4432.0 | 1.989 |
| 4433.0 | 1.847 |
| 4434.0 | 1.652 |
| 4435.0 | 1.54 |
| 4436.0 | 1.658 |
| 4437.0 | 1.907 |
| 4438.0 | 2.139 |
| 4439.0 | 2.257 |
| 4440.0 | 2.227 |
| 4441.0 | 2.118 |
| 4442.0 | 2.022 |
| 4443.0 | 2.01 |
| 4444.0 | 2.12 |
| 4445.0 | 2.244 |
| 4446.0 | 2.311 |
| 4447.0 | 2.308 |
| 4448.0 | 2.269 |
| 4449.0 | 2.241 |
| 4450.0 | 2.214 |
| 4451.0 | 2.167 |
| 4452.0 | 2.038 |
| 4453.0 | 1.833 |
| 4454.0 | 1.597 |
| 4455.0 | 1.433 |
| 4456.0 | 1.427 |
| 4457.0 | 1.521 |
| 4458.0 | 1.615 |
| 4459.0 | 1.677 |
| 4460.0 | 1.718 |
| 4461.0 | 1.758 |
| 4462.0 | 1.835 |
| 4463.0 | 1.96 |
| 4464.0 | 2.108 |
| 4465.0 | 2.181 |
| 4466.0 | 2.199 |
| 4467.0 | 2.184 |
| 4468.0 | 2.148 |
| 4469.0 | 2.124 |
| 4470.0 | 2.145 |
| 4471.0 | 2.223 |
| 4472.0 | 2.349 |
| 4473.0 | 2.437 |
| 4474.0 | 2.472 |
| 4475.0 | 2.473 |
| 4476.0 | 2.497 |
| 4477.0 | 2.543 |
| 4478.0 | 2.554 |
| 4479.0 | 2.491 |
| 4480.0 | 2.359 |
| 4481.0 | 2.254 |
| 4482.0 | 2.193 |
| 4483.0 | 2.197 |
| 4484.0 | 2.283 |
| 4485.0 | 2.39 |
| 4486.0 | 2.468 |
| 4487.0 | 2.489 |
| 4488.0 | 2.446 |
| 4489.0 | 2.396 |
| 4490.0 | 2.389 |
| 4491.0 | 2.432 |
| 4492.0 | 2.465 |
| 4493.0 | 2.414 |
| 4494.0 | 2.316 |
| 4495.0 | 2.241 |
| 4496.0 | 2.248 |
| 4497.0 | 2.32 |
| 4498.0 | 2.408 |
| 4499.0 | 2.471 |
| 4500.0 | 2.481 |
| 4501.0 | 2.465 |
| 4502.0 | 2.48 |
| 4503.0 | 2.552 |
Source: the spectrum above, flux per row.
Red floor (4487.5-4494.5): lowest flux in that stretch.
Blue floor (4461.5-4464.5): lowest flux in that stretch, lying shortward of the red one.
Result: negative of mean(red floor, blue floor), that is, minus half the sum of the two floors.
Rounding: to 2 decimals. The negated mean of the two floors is -2.08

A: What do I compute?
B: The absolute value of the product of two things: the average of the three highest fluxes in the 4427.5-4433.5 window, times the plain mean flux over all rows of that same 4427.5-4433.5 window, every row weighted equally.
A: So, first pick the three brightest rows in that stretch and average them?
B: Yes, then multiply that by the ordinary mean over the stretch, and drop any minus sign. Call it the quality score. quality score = 3.9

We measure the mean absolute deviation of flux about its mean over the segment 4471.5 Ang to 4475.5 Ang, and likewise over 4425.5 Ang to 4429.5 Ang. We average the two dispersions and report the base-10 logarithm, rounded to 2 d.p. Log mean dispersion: -1.29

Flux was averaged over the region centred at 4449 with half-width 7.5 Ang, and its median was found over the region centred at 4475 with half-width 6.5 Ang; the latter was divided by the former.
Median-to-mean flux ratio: 1.21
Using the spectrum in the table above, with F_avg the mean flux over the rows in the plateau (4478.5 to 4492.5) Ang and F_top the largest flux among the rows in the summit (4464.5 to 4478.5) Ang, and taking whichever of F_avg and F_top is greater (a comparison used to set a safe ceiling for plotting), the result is 2.55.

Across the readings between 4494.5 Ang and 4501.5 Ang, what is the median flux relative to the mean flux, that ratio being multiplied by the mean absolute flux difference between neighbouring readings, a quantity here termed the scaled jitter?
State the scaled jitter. 0.043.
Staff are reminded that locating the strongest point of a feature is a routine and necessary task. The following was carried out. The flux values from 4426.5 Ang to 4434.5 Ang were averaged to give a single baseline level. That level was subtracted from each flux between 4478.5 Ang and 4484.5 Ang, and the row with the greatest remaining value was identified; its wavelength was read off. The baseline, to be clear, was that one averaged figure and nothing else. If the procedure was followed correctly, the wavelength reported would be 4479.0 Ang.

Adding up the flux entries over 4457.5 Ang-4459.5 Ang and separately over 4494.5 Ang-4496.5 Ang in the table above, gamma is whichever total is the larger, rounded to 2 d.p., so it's 4.49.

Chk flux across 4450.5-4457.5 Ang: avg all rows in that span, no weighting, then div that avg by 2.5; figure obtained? 0.69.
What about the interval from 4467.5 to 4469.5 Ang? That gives 0.85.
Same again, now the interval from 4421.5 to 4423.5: 0.81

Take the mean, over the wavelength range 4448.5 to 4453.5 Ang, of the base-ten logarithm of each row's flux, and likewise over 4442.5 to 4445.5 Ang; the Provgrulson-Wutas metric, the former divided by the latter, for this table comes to 0.98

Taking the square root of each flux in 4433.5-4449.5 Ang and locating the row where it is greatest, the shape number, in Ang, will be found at 4446.0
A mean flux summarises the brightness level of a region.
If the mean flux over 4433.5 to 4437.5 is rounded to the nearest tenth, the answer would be 1.7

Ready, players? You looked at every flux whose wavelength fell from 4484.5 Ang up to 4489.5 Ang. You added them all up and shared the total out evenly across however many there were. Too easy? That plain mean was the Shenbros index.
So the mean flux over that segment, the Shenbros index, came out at 2.44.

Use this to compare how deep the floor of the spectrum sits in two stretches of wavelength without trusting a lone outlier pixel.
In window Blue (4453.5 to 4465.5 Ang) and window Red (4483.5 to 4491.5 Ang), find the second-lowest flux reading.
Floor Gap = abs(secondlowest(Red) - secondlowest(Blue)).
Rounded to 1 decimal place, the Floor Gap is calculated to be 1.0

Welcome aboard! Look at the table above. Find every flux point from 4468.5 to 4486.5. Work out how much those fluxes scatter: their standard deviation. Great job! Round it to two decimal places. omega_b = 0.14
